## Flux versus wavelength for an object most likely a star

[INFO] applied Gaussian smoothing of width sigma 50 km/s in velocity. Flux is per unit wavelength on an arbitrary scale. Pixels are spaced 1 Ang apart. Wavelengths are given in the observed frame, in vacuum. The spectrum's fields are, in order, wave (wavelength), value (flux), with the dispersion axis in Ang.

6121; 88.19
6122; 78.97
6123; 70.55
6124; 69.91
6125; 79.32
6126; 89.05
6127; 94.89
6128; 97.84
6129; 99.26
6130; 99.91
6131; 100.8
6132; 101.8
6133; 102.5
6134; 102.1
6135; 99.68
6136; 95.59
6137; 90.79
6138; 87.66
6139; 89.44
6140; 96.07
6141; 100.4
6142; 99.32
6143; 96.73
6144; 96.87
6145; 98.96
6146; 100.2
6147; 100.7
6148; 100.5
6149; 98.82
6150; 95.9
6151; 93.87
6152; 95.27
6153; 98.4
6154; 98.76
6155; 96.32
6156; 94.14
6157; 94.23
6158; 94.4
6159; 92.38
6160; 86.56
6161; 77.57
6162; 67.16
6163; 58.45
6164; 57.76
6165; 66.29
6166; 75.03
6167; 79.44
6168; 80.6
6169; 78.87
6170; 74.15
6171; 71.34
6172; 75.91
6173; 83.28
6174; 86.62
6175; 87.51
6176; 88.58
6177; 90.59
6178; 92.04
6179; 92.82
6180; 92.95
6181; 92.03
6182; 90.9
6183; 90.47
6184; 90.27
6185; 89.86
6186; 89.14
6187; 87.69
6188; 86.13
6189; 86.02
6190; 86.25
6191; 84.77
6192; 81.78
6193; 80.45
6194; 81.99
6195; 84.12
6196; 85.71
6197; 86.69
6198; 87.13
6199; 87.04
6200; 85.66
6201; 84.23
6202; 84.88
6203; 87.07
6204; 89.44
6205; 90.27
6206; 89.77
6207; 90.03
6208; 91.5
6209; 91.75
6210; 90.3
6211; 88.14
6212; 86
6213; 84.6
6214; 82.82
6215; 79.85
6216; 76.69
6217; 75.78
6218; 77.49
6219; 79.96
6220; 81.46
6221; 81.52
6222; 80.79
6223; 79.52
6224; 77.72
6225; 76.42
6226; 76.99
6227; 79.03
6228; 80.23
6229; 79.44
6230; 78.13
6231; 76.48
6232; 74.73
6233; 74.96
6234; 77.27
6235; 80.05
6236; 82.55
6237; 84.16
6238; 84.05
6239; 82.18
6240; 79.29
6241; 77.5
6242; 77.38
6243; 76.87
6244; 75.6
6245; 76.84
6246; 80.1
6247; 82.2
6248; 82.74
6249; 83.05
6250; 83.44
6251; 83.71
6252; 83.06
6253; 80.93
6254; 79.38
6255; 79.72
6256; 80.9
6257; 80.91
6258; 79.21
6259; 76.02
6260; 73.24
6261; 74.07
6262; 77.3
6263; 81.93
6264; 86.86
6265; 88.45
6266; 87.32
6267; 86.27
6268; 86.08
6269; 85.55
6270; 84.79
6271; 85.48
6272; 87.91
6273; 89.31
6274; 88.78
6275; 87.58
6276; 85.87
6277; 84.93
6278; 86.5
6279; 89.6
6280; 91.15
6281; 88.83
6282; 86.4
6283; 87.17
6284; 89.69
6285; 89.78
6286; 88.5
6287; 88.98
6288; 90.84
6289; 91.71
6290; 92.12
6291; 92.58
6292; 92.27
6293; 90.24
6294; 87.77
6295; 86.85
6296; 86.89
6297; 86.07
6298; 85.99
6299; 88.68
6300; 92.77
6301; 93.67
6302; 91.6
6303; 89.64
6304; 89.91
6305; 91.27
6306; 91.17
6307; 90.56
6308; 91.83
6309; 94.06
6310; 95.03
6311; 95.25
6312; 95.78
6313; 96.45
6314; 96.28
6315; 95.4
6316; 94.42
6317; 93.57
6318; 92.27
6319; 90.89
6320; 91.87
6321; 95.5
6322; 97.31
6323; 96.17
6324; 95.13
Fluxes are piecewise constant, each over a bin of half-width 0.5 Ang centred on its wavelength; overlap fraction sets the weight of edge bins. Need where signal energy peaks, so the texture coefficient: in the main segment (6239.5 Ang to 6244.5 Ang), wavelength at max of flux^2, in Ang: 6240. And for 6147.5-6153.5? 6148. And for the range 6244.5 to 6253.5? 6251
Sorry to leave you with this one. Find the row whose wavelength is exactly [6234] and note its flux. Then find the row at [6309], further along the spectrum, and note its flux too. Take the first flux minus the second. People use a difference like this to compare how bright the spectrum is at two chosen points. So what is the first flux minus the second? -17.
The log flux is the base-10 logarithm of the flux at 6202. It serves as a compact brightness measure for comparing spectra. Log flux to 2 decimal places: 1.93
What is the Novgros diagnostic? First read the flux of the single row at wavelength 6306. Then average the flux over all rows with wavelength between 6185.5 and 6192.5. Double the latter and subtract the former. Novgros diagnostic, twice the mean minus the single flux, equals 81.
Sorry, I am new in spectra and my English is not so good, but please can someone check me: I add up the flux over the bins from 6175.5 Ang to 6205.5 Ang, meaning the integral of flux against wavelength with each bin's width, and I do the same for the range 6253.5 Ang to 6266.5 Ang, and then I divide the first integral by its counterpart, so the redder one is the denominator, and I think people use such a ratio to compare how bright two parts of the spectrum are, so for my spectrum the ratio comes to 2.5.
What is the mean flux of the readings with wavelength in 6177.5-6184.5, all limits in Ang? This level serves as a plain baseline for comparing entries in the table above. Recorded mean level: 91.6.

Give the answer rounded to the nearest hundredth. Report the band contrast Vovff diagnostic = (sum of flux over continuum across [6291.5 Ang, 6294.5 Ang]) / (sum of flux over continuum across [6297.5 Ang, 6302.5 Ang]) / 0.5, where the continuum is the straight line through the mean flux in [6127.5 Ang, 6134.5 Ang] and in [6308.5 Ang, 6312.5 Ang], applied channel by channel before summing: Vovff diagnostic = 1.19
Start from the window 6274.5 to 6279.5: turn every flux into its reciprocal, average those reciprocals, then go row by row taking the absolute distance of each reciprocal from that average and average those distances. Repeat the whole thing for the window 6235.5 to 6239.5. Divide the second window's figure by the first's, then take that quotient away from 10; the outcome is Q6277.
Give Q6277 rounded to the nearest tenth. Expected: 9.3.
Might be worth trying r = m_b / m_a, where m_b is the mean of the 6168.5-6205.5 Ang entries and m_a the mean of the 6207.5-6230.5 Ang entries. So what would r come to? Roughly 1.06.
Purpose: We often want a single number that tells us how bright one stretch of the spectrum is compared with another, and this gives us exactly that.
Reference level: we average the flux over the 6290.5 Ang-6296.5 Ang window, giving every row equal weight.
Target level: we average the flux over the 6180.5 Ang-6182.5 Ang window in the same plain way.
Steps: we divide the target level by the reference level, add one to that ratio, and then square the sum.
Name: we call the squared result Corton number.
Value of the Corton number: 4.09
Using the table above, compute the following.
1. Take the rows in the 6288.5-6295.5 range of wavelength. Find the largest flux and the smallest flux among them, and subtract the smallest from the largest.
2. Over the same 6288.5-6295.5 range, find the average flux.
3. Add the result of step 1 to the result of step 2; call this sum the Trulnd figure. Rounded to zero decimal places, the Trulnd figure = 96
